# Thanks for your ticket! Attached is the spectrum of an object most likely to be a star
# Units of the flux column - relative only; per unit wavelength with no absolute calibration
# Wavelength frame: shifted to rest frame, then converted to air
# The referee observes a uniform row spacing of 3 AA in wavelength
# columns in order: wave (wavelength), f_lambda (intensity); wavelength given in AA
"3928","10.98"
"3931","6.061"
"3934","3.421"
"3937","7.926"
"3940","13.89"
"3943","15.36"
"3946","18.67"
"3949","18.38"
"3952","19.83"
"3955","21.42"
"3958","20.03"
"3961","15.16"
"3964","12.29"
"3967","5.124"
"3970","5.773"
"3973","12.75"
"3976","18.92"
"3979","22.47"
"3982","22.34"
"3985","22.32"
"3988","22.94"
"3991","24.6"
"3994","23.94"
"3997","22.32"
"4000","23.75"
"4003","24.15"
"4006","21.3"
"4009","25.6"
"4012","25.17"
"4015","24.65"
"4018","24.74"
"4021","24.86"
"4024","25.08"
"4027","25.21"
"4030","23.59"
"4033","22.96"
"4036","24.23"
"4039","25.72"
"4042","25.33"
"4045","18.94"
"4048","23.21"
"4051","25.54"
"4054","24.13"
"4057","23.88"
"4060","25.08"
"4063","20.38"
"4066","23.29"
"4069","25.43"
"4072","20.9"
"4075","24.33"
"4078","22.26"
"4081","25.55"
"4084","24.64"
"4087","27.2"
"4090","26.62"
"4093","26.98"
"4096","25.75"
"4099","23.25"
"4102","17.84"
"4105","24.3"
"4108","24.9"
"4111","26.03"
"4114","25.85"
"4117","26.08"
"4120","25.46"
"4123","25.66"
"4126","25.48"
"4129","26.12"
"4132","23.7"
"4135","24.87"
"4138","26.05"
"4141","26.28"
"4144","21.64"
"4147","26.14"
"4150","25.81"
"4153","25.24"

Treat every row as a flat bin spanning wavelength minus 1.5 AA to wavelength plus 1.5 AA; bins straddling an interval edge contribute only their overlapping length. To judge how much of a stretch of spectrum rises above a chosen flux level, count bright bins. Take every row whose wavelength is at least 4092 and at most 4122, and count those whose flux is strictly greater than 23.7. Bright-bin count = 8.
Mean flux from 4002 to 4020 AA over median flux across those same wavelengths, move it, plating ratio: 0.98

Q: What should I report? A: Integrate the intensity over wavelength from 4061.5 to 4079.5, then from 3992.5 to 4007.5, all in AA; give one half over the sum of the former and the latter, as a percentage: 0.07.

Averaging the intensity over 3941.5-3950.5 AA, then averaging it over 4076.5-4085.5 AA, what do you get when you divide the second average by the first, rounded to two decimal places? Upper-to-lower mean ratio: 1.38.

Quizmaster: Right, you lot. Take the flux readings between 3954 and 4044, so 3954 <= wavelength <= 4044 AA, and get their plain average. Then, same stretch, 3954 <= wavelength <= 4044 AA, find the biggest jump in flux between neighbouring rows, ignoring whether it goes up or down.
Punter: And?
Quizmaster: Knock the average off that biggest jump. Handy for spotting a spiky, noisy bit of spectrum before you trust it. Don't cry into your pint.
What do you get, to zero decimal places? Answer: -14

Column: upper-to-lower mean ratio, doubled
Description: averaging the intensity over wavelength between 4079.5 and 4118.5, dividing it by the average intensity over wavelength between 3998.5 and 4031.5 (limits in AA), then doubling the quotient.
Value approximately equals 2.1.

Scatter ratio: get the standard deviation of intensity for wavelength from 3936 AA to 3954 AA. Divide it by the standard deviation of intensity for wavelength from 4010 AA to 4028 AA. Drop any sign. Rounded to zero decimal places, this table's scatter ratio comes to 19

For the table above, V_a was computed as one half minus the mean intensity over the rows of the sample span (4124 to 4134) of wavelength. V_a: -25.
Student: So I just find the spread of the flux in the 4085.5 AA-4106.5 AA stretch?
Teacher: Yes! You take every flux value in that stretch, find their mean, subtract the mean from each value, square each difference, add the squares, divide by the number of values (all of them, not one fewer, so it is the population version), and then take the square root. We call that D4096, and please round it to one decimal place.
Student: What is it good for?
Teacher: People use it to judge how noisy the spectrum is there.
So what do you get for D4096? 3.1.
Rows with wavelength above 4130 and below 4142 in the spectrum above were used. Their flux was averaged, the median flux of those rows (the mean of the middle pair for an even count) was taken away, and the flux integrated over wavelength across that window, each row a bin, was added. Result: 302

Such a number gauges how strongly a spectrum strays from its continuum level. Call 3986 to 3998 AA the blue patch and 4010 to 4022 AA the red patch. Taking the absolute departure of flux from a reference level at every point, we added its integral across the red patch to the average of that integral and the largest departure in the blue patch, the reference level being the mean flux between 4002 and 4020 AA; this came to 12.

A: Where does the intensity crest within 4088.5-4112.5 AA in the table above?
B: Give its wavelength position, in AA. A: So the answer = 4093 AA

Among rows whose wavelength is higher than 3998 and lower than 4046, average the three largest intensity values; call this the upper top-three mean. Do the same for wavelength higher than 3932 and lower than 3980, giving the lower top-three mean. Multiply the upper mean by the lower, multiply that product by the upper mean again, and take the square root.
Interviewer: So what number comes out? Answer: 118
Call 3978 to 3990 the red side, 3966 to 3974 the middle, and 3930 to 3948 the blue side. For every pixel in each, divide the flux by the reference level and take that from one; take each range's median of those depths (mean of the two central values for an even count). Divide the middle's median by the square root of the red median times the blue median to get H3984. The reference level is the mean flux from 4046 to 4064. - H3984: 4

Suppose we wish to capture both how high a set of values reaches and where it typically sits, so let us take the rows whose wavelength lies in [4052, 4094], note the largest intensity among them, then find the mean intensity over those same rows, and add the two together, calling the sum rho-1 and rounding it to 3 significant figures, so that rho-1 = 51.5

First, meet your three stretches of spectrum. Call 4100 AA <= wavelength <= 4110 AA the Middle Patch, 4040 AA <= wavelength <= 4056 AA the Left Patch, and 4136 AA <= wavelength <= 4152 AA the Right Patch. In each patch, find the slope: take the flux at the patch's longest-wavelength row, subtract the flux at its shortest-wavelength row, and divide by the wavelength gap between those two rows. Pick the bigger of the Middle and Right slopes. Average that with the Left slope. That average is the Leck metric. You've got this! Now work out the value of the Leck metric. 0.5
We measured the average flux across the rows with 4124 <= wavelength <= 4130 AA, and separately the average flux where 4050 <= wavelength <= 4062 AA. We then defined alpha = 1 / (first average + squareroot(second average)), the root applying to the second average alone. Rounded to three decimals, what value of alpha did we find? 0.033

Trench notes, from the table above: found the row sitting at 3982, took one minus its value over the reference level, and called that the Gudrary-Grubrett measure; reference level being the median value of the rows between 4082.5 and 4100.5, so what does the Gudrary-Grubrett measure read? 0.15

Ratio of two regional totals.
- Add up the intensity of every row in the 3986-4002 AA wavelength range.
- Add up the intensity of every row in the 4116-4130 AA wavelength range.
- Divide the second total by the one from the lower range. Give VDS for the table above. 1.1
